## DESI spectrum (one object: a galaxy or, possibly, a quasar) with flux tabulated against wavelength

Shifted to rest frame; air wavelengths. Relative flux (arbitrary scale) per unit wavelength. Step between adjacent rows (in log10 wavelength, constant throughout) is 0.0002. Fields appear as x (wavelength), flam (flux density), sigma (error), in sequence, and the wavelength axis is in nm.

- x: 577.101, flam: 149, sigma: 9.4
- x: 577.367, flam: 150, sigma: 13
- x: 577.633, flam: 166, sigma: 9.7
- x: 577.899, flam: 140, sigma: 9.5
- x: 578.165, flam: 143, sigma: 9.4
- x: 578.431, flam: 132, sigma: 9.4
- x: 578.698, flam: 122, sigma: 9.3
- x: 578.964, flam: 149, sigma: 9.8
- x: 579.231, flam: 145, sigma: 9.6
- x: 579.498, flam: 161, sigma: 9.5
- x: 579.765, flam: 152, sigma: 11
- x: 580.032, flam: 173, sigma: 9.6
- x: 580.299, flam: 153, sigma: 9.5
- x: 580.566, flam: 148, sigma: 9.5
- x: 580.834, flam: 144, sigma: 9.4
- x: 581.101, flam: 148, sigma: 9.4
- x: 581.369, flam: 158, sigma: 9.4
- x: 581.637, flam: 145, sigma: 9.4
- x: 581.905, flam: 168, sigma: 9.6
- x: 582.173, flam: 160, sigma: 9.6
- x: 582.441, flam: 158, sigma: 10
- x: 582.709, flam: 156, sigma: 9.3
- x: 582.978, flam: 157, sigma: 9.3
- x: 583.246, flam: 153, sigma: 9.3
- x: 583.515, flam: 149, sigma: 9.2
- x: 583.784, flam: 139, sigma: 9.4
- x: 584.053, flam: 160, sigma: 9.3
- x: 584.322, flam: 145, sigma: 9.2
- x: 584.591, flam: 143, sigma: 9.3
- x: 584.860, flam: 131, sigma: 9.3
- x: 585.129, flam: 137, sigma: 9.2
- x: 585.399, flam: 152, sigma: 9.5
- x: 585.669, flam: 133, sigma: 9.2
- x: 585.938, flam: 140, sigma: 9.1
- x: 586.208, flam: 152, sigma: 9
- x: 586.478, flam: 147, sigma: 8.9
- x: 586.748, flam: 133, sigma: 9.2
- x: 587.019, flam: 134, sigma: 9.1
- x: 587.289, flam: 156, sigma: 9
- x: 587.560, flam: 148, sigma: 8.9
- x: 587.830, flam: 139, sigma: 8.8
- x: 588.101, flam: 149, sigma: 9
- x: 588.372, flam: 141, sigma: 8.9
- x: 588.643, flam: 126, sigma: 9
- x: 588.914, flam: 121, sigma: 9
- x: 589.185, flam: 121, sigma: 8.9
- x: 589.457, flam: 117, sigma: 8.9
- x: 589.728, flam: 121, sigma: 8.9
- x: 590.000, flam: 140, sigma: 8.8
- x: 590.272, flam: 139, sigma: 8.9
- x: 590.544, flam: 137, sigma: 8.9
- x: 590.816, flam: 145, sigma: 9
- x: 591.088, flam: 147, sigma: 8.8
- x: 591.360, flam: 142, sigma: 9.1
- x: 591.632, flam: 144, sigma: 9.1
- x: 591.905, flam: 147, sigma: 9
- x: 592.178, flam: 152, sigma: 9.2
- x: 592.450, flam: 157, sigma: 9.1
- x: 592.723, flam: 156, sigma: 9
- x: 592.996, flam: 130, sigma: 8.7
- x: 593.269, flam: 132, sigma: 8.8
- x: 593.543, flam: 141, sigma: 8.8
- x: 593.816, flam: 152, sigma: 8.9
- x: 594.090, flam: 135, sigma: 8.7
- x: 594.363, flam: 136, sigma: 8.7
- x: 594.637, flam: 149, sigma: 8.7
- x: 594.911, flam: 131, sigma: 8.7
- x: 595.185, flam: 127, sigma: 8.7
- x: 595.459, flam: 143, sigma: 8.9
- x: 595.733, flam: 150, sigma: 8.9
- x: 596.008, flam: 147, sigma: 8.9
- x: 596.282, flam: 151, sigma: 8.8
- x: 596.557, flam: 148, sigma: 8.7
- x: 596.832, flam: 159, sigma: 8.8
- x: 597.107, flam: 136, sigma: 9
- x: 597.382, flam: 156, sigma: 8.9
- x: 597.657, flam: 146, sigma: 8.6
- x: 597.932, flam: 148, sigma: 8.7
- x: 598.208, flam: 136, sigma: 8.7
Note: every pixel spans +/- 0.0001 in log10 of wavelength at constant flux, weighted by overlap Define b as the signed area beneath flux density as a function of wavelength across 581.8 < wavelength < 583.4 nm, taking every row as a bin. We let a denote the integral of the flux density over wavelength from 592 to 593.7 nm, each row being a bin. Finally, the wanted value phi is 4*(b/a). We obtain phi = 4.12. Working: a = 246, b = 253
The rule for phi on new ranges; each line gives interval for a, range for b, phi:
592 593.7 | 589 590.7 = 3.57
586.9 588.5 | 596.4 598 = 4.12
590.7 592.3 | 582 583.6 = 4.27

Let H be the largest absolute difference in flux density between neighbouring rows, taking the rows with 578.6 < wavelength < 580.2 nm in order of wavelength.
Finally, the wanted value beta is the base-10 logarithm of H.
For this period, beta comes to 1.43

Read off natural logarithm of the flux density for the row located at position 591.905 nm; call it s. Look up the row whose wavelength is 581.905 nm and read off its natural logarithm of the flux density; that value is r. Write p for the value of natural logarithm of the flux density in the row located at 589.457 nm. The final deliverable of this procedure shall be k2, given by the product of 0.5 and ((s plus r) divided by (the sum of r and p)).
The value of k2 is 0.512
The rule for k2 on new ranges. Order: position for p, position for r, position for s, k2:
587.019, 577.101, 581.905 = 0.511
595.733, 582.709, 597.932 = 0.499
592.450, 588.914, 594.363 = 0.493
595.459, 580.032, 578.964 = 0.502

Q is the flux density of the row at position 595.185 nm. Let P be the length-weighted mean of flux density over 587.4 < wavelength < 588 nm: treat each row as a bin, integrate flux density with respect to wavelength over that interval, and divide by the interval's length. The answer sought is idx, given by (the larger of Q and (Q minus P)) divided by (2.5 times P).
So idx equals 0.352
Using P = 144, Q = 127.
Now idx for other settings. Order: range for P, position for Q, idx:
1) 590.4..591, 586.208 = 0.430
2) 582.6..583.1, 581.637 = 0.371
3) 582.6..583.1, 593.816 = 0.389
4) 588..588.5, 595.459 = 0.395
